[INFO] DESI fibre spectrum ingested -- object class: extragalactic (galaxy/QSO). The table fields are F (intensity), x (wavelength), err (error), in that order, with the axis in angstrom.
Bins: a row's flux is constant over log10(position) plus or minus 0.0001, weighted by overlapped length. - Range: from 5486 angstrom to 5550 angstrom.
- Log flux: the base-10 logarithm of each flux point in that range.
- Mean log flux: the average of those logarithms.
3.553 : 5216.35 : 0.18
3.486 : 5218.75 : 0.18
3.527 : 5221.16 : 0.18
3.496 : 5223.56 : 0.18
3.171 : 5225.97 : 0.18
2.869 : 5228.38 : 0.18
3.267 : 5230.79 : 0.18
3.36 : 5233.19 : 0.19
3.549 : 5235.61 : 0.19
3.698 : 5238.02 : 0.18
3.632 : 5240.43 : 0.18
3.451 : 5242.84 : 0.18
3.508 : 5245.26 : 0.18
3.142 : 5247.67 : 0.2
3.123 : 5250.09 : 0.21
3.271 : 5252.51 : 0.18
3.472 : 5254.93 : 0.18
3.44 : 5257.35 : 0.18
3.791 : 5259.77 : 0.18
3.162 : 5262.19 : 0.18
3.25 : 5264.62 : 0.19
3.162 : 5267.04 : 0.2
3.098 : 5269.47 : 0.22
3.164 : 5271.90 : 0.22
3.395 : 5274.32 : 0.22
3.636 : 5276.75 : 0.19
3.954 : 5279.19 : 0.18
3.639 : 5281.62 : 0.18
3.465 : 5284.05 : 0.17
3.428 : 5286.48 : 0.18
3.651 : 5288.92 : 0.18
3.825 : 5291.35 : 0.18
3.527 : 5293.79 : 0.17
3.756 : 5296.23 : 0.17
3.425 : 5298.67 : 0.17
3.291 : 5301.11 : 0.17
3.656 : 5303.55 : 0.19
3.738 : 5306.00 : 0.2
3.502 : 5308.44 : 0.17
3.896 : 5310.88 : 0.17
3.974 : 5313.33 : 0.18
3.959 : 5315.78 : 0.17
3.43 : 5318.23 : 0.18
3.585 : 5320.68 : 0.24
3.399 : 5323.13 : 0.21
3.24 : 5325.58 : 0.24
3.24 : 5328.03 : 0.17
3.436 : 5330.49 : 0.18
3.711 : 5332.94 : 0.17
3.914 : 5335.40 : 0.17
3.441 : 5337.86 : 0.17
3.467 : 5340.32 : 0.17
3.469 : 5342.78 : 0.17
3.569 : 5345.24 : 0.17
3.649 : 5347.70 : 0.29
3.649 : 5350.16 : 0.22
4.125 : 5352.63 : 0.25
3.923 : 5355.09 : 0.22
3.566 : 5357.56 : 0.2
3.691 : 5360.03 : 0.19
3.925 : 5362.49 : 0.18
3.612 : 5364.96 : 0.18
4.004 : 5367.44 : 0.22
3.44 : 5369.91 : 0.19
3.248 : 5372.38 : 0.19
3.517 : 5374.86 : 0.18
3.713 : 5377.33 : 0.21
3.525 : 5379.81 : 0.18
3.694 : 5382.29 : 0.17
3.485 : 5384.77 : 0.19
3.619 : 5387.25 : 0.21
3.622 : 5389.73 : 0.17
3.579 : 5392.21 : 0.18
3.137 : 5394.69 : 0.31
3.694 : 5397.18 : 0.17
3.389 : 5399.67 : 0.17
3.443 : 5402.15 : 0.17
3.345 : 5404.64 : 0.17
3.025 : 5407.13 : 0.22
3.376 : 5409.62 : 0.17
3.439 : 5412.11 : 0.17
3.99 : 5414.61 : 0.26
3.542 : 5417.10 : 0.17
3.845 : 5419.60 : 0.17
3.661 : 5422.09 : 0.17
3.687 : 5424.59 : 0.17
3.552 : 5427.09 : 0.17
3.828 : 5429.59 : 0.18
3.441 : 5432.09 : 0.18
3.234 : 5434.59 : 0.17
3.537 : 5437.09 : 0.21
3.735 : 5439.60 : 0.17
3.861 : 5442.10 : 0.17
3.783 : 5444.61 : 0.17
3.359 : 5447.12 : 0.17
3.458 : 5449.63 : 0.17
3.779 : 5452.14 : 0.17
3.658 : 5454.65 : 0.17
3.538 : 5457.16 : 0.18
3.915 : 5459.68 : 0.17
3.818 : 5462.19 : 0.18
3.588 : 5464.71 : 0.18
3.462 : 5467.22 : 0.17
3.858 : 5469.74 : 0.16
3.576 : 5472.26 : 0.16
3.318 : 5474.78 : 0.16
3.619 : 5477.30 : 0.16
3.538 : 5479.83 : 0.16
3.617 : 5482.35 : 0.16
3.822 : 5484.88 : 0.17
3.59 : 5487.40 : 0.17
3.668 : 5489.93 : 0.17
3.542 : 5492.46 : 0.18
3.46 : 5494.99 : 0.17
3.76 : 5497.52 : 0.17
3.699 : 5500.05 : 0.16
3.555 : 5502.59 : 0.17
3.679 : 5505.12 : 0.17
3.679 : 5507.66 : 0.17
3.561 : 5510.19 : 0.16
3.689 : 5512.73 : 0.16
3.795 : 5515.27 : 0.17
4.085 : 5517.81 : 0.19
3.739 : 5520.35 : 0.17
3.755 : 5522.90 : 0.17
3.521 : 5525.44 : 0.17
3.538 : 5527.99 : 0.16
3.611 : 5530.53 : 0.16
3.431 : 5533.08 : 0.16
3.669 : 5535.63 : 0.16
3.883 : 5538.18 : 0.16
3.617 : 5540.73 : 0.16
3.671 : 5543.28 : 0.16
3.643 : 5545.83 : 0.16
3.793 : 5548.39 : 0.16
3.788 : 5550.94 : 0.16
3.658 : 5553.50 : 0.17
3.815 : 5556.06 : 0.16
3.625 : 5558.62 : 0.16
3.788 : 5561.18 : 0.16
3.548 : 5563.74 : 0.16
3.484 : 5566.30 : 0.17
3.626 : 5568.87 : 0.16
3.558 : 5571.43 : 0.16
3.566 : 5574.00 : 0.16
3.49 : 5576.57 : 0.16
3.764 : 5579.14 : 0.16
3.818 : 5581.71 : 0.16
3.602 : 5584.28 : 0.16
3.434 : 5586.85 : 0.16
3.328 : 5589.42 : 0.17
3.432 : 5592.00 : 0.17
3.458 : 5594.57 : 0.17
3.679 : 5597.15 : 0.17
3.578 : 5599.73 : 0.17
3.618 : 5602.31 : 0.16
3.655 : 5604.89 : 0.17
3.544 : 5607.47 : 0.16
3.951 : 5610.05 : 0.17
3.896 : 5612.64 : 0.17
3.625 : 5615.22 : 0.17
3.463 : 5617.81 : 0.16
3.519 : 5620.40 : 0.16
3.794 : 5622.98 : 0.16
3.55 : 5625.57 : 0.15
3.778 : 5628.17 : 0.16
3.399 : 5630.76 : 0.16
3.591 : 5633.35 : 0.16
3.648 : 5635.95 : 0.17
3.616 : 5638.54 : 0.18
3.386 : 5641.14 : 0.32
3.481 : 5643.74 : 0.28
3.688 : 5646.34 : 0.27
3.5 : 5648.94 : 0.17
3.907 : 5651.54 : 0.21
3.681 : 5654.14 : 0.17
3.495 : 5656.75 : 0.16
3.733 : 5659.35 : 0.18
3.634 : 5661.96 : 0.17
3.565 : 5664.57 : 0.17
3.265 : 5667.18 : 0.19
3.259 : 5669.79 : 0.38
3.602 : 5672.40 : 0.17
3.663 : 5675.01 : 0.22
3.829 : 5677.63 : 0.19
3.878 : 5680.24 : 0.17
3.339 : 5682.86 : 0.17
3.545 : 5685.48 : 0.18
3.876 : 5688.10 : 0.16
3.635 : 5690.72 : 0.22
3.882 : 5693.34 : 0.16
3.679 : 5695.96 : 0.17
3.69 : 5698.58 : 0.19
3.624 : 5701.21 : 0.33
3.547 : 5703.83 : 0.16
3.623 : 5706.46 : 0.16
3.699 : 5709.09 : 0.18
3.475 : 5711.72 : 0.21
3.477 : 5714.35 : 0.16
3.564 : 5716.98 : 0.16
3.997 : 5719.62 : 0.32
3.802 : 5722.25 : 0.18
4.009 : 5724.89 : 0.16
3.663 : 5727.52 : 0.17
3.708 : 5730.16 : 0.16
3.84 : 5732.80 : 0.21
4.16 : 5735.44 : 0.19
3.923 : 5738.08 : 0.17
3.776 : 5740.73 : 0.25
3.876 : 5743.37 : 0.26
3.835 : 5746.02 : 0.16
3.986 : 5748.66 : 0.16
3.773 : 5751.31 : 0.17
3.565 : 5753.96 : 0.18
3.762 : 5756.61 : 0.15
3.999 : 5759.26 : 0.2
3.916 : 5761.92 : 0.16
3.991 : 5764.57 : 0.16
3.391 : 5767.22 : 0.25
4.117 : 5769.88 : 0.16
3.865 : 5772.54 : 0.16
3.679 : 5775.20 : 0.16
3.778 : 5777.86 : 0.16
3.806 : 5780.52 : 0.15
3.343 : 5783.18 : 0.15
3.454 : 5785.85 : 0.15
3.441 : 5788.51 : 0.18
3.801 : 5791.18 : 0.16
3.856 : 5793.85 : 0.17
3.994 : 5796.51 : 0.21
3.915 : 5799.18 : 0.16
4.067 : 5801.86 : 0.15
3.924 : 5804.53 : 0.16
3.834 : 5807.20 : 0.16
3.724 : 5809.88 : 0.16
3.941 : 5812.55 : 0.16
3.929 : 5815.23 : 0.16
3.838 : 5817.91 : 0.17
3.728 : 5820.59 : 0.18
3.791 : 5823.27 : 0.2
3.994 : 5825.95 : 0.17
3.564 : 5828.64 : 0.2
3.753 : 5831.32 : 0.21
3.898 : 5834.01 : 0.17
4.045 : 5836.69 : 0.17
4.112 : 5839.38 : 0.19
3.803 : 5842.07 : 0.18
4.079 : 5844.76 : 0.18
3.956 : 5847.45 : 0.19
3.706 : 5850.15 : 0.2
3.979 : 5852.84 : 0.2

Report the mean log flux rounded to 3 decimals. 0.564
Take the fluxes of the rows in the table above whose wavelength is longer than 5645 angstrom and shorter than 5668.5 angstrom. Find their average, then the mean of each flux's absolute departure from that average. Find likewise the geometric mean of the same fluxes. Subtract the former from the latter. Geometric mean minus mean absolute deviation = 3.47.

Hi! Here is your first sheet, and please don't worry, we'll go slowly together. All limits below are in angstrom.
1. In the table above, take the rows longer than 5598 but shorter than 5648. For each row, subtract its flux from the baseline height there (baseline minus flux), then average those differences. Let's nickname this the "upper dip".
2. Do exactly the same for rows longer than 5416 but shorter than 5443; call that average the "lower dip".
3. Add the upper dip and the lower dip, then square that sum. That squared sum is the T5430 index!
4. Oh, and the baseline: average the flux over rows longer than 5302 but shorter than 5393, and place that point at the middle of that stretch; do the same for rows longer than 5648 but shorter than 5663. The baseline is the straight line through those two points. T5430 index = 0.002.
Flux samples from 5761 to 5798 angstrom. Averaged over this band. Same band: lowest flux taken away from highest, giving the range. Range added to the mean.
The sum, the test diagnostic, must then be 4.52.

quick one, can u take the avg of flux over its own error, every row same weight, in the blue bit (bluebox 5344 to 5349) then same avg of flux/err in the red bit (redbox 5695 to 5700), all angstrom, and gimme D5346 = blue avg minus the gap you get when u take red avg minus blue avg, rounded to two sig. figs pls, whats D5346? 13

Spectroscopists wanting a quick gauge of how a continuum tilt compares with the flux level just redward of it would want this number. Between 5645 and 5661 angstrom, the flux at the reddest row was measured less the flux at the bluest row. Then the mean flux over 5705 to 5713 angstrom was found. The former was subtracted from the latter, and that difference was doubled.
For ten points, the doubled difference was 7.1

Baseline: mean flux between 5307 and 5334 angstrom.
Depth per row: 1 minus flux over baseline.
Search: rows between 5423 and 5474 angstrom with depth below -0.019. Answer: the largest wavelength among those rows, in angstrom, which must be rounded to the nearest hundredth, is 5469.74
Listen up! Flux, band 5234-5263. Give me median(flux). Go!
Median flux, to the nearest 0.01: 3.46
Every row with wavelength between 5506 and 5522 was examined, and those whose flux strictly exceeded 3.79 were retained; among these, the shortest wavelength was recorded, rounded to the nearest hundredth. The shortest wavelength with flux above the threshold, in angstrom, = 5515.27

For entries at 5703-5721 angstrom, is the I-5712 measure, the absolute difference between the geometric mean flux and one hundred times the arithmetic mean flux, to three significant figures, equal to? 359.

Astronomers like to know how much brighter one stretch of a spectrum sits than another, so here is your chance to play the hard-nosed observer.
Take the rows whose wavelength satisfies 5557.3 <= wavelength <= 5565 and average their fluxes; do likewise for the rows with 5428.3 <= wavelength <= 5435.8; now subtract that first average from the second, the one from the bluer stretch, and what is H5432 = -0.15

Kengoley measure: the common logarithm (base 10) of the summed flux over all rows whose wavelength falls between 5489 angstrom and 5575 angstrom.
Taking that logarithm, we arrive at 2.10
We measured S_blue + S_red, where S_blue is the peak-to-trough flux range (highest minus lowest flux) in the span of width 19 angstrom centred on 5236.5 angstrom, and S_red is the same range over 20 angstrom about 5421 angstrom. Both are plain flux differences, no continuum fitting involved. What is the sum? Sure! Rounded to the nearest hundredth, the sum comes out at 1.38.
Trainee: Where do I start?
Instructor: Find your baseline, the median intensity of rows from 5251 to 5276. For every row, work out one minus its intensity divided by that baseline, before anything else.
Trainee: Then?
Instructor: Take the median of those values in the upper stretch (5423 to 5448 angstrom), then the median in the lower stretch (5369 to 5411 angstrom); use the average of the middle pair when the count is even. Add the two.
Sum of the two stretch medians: -0.179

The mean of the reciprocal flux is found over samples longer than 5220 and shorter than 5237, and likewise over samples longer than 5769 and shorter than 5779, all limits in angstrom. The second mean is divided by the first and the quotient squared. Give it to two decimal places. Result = 0.74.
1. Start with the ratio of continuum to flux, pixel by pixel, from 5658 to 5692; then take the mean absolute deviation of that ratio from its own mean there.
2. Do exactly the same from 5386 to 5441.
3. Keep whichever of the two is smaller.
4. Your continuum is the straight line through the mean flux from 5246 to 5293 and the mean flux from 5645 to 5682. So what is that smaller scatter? 0.046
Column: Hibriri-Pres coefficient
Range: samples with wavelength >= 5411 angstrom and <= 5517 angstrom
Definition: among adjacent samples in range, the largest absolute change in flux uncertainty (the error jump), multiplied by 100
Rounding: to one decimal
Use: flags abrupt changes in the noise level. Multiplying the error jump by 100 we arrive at 9.0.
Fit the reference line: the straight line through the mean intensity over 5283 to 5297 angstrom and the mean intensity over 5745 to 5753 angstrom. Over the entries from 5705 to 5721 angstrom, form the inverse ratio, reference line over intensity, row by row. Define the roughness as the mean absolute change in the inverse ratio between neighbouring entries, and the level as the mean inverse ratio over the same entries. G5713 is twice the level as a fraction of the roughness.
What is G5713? 46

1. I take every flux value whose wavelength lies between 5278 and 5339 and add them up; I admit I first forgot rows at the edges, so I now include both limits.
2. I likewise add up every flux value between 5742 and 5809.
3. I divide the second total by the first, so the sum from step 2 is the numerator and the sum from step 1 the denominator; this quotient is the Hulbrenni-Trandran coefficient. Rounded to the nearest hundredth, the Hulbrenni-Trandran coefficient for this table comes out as 1.05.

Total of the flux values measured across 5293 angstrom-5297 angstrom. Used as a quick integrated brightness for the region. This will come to 7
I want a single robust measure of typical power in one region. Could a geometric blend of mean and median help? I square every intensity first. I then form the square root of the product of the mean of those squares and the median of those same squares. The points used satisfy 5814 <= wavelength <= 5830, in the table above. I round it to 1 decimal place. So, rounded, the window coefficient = 14.5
